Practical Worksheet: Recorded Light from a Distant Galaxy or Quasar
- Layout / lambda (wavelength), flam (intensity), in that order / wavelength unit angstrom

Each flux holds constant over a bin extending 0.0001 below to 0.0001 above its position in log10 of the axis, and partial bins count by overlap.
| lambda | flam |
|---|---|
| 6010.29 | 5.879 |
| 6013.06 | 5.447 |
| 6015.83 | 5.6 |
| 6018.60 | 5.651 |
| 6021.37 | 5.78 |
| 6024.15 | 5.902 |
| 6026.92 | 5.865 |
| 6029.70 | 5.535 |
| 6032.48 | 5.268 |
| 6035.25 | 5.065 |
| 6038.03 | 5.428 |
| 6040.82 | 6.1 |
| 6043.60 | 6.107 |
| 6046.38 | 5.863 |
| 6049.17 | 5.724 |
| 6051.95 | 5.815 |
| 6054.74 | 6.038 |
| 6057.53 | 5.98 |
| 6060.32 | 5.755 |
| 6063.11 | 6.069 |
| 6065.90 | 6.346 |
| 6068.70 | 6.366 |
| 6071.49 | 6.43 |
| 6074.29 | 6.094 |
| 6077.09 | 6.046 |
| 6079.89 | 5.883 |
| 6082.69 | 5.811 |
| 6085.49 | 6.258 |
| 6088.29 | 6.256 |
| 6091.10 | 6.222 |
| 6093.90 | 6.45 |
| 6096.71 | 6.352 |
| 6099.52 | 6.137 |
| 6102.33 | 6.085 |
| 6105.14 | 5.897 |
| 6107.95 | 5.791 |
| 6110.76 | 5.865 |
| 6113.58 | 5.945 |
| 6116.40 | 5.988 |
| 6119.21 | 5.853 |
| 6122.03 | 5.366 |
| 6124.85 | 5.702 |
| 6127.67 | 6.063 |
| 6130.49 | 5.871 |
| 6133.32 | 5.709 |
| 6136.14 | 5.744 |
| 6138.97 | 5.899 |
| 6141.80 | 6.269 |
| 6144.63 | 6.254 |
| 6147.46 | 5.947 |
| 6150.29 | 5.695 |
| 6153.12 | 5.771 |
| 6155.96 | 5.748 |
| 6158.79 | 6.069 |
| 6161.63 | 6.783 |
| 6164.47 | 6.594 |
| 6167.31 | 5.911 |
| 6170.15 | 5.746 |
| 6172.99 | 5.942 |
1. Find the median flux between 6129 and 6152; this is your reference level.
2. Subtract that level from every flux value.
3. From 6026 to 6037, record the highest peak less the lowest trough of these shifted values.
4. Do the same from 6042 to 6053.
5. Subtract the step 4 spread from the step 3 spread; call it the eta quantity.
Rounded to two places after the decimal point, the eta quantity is 0.42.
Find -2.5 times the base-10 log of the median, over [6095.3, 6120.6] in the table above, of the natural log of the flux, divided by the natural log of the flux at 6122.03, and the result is -0.064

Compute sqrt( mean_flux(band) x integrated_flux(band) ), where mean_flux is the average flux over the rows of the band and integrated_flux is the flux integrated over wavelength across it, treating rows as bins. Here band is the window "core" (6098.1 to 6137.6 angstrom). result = 36.8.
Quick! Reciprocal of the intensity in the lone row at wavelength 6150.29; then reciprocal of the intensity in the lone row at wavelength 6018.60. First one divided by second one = 0.99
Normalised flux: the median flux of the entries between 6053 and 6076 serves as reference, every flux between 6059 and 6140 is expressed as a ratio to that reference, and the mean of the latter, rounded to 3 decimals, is 0.988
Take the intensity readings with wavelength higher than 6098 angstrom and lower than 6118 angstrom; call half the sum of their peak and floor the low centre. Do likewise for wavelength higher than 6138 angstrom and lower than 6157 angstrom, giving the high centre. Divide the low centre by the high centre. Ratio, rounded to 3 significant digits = 0.997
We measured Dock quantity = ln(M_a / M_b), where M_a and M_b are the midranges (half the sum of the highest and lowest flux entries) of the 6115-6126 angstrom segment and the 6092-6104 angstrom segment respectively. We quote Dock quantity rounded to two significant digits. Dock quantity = -0.099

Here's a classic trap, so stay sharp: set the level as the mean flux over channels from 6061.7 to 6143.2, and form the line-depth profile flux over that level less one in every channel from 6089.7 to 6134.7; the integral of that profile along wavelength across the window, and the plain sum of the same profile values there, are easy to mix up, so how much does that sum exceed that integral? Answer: 0.34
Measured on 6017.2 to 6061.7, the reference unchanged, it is 1.34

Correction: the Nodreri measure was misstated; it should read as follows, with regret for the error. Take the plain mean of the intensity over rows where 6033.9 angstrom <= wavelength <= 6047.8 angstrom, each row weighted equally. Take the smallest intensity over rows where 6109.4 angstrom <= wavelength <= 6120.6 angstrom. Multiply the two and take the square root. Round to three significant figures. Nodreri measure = 5.78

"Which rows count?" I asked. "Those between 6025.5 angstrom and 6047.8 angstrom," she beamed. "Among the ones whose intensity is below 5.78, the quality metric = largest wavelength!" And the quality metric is 6038.03 angstrom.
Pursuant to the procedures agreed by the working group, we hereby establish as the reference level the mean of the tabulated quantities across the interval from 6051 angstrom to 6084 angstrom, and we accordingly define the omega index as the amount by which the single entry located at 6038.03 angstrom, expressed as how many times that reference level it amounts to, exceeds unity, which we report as -0.10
